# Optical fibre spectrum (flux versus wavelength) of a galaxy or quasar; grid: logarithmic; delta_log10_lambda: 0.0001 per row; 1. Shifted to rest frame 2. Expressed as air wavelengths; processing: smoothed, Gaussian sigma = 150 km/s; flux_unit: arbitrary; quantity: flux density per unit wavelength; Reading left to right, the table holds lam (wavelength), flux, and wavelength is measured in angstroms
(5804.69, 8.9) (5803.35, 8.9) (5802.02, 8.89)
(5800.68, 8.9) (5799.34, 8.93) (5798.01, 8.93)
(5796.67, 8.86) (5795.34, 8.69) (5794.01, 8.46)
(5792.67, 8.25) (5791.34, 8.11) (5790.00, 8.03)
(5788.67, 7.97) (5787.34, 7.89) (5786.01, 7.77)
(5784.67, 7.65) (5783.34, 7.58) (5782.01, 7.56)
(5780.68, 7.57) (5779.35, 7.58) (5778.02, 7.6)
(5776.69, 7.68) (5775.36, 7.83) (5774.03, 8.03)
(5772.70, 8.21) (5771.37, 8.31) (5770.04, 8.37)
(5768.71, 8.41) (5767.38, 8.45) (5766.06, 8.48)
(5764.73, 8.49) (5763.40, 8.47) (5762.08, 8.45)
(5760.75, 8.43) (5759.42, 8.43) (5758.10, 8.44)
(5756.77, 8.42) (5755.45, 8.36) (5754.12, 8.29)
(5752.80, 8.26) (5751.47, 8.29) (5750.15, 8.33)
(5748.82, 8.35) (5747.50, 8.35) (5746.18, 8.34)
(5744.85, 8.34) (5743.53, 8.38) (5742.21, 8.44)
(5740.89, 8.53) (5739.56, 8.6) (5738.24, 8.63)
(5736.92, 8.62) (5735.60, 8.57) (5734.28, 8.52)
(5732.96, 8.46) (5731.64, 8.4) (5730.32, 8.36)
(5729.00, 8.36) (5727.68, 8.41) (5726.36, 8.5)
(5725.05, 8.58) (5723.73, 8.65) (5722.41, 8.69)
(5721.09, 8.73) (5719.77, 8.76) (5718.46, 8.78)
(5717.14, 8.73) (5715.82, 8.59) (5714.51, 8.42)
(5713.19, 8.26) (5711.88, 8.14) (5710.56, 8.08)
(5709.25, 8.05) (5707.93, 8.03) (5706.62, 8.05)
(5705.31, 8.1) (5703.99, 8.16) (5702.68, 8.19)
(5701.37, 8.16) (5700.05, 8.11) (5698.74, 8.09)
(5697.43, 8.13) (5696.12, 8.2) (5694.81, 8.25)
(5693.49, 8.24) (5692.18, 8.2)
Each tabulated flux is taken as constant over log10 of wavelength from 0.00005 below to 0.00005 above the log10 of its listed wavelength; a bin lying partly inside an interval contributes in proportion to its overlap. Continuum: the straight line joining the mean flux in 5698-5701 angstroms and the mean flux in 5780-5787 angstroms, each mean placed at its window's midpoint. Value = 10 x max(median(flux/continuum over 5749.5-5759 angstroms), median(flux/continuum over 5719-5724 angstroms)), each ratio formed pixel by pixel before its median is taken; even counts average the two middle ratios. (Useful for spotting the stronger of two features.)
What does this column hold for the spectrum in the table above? 10.9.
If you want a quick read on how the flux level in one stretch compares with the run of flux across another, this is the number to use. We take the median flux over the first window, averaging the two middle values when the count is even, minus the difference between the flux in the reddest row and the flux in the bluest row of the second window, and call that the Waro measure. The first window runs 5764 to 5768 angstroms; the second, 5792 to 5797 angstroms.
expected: 7.9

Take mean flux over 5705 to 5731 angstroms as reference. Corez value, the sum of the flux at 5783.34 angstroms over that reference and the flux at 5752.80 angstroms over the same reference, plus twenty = 21.88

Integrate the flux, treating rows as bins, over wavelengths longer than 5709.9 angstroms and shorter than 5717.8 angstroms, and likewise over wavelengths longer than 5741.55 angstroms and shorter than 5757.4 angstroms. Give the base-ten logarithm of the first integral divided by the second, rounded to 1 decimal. -0.3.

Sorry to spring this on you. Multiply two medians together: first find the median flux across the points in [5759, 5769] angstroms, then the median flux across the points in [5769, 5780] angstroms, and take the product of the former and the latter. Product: 67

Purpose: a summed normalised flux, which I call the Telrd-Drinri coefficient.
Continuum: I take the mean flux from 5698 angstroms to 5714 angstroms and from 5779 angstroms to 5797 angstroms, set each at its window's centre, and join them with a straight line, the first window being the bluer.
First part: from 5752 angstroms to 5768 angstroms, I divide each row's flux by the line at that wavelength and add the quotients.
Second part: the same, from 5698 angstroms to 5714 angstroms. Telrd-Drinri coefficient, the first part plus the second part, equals 24.6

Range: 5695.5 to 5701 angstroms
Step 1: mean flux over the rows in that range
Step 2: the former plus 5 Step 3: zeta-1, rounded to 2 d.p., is 13.13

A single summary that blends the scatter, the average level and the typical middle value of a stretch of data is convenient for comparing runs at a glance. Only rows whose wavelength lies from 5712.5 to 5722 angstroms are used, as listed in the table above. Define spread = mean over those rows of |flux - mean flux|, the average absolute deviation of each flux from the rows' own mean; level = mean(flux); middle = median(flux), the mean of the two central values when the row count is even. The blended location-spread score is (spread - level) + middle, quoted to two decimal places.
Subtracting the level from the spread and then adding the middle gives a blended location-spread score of 0.28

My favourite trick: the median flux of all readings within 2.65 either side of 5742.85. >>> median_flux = 8.4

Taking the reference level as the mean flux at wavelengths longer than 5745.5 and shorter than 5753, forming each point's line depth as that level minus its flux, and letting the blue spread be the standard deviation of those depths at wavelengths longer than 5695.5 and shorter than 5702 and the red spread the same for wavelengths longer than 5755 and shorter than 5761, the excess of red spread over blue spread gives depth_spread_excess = -0.01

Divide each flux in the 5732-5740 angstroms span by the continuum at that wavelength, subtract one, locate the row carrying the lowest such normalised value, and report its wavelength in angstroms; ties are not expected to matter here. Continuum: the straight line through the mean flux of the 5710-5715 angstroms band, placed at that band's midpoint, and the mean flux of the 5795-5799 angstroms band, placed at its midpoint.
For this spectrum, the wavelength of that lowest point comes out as 5732.96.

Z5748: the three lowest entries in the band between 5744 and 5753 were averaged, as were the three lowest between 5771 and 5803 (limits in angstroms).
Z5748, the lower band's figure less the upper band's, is 0.72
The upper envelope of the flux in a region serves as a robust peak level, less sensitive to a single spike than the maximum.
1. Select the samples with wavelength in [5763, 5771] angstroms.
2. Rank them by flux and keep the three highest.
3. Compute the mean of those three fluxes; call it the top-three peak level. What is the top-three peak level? 8.48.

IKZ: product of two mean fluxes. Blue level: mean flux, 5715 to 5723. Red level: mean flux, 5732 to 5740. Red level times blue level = 74.6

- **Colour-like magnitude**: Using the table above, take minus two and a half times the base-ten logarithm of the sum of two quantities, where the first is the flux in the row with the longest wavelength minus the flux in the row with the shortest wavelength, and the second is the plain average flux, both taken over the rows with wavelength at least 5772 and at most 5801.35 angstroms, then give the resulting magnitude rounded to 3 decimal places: -2.359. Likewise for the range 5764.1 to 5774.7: -2.242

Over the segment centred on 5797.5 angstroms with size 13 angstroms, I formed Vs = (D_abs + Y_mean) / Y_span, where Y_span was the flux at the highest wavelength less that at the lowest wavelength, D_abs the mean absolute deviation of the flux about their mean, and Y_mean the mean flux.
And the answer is 11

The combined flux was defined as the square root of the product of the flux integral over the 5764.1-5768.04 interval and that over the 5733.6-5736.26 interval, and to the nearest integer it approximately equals 28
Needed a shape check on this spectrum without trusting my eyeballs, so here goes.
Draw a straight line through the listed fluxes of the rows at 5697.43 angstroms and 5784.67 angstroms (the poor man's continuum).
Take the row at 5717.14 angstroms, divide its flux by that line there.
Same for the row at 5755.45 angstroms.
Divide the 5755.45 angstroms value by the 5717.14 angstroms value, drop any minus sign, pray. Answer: 0.98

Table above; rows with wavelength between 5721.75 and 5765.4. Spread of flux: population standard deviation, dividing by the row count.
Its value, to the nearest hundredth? 0.11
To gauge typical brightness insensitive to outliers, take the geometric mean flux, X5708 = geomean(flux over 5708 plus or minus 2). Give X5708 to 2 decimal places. 8.04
